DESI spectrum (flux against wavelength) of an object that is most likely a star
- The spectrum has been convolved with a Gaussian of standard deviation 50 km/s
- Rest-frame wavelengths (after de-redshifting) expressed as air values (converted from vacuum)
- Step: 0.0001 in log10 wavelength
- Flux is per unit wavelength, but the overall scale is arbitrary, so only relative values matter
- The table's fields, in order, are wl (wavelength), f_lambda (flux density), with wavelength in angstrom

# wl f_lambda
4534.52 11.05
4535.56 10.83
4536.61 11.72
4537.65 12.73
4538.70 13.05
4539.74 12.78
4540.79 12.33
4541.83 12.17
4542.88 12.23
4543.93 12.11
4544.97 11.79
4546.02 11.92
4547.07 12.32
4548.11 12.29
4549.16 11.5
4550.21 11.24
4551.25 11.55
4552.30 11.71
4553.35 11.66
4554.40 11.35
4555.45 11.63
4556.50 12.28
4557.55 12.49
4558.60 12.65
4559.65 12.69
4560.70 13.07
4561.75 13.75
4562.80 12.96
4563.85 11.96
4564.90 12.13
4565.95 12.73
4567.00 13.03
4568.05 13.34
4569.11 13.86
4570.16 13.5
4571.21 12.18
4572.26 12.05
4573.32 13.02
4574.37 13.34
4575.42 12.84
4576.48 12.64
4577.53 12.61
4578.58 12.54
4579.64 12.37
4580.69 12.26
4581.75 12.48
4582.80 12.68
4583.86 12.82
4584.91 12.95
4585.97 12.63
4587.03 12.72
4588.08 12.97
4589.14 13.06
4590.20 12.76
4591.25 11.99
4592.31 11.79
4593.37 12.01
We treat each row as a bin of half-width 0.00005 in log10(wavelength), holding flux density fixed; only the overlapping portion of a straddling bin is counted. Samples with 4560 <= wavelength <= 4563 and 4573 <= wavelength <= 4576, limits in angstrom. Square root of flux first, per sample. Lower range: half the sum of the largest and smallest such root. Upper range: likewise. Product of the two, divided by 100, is 0.132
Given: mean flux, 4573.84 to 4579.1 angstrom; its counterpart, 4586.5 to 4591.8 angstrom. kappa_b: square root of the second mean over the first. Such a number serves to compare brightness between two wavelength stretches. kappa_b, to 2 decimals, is 1.00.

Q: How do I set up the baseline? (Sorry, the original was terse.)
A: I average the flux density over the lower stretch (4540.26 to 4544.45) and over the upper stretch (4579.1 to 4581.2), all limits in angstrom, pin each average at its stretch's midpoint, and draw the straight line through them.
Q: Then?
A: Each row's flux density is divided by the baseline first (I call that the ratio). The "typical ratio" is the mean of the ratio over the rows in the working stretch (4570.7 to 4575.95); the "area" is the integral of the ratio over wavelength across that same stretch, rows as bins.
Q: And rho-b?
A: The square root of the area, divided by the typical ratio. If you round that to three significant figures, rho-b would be 2.26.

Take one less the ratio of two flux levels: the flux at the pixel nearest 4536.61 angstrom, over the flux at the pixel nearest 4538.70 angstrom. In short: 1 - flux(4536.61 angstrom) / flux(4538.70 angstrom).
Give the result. 0.10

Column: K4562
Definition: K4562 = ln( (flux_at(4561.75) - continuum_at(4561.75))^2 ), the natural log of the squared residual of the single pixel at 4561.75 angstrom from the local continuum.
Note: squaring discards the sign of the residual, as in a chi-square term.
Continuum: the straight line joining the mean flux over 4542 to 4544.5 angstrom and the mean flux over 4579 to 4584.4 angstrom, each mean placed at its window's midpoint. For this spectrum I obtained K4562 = 0.7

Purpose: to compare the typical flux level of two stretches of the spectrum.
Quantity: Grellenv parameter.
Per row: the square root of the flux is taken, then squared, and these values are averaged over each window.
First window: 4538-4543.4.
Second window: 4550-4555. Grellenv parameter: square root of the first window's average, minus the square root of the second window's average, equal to 0.15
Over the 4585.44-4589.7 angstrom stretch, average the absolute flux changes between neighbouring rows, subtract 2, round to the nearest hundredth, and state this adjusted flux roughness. -1.86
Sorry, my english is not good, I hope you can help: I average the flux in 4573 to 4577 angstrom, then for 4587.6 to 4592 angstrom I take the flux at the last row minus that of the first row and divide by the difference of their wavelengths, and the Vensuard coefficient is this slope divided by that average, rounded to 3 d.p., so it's -0.024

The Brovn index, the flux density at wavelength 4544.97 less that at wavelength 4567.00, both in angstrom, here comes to -1.2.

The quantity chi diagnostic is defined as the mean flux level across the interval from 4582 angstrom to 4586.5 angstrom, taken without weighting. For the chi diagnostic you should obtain 12.8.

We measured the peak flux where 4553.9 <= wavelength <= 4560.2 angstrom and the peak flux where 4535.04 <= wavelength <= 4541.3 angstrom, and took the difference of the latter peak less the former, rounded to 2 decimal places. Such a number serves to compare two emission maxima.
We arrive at 0.36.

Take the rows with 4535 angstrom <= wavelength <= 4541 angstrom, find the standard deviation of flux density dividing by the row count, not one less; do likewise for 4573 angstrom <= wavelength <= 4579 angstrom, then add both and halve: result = 0.52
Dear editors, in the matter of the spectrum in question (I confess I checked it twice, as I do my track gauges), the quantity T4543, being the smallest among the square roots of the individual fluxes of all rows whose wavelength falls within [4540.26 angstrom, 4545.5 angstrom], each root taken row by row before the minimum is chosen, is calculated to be 3.43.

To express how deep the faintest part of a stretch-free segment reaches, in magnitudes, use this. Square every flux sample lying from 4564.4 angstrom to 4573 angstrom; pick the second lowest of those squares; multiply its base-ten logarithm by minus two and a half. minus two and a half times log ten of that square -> -5.42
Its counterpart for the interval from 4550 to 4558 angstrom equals -5.27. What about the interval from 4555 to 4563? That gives -5.45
